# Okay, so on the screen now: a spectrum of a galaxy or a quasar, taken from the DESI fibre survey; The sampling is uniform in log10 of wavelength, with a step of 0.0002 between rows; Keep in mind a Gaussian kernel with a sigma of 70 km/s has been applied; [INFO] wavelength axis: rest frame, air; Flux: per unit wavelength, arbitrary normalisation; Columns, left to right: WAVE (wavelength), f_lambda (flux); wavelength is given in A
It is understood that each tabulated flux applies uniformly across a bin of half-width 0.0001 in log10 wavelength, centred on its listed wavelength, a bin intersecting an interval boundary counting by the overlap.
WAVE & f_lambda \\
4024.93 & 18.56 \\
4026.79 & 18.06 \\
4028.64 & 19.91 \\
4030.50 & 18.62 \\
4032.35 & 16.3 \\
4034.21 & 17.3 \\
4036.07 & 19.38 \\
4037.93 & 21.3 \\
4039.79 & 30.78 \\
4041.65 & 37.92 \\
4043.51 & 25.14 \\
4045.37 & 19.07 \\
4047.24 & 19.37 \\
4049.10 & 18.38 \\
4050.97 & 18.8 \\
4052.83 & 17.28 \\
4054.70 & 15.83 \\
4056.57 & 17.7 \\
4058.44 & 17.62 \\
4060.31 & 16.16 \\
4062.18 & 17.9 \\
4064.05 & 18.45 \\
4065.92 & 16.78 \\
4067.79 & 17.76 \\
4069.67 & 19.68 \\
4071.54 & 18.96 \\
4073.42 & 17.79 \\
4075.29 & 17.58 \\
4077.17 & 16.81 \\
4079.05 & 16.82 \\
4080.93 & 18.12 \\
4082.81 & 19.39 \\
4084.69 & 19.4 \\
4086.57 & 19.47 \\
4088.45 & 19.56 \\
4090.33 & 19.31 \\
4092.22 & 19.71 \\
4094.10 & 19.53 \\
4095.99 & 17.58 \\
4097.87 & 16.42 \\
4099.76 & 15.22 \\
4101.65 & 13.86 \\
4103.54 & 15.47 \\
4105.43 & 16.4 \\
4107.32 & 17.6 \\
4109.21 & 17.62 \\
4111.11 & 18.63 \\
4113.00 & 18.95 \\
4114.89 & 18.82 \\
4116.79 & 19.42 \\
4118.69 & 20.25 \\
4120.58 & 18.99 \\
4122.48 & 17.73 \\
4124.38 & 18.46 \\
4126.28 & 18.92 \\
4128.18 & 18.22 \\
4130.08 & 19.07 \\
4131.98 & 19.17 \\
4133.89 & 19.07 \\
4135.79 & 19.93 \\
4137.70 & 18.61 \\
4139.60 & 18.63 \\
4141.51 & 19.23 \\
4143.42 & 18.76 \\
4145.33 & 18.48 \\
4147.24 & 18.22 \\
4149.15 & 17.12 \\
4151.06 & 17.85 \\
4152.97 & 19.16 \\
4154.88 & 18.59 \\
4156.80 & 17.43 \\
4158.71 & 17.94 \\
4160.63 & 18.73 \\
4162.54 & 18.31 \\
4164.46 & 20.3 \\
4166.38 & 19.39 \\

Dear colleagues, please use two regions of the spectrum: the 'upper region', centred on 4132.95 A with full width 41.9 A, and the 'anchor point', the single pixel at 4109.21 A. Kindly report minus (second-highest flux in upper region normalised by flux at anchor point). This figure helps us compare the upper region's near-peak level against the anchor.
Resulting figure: -1.13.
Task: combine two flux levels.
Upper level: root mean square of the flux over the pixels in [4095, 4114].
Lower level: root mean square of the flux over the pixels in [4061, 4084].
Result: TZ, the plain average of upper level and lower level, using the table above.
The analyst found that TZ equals 17.4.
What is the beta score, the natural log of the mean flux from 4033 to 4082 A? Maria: 2.97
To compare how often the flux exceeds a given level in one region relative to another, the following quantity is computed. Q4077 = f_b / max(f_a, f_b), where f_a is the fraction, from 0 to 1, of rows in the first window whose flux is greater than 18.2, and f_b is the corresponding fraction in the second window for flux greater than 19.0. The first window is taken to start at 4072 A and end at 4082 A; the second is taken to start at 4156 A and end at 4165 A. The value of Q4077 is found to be 1.0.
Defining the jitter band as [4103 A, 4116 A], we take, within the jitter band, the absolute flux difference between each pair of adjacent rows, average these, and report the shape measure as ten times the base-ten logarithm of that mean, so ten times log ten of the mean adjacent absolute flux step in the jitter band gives -2.2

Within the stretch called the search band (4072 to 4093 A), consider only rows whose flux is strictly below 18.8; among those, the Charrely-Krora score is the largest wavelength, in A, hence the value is 4080.93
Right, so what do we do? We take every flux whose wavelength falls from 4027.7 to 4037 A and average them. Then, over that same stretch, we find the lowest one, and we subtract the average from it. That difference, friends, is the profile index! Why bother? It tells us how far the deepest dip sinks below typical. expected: -2.0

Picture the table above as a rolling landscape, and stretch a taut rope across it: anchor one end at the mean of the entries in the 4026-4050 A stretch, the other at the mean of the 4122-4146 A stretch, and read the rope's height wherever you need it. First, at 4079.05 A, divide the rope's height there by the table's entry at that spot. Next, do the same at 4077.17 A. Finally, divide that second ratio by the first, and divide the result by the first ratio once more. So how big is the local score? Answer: 0.8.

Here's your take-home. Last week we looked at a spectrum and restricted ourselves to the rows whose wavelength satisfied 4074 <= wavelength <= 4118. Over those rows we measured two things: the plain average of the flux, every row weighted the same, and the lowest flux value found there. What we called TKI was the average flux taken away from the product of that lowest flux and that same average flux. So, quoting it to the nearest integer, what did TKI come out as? 230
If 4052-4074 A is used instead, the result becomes 262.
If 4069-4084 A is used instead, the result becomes 287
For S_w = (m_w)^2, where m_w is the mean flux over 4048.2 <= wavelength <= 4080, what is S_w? 312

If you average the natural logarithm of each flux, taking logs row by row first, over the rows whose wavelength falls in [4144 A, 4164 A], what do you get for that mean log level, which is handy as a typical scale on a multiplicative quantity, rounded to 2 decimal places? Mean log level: 2.90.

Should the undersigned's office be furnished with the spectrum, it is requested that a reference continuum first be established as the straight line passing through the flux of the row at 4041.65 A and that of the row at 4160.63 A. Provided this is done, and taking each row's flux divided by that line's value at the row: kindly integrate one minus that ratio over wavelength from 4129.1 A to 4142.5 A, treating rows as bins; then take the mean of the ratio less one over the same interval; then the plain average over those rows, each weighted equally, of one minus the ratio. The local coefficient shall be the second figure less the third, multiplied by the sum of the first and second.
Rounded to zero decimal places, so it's -1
